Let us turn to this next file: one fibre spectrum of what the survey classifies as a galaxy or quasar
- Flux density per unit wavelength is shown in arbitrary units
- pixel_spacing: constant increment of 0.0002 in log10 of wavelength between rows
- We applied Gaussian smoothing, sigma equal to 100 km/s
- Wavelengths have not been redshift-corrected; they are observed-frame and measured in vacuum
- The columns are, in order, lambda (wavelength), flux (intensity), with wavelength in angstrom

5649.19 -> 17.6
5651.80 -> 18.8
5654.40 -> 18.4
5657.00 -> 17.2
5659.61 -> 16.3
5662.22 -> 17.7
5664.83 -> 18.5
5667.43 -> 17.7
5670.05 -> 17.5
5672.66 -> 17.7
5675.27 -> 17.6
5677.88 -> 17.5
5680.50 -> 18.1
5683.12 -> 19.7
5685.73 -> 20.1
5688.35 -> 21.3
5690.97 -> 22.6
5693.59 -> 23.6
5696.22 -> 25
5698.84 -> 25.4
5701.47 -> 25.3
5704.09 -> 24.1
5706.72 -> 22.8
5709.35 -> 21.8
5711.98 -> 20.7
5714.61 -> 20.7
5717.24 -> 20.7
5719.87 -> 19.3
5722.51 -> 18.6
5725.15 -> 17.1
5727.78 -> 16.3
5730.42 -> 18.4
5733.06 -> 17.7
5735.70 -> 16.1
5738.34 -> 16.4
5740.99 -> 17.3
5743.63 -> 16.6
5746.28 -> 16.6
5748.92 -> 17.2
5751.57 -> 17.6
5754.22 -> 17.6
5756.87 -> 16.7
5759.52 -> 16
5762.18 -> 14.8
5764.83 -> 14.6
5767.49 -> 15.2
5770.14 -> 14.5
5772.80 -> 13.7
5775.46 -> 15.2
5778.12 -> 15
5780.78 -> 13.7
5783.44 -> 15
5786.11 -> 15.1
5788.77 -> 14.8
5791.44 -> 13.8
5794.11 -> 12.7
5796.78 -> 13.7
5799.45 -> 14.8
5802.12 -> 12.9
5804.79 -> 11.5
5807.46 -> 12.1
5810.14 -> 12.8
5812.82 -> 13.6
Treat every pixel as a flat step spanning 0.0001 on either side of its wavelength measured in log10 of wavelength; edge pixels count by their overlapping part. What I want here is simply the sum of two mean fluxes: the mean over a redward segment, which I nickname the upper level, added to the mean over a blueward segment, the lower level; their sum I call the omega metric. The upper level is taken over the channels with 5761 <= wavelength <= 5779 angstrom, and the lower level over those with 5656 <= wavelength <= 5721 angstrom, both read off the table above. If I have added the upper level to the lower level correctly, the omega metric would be 35.1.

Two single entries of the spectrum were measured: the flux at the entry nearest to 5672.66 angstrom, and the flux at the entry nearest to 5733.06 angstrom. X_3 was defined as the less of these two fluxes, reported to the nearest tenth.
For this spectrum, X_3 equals 17.7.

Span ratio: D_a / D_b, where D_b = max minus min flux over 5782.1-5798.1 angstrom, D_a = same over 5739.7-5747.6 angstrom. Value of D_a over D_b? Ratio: 0.29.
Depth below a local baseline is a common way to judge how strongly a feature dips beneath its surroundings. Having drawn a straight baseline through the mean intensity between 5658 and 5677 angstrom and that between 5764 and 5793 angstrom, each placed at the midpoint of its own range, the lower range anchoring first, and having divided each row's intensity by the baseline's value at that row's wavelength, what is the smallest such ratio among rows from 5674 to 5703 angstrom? 1.01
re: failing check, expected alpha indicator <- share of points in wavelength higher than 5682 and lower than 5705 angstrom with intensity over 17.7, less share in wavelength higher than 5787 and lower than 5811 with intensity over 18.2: 1.00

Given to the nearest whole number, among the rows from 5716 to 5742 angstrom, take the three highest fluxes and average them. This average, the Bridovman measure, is 20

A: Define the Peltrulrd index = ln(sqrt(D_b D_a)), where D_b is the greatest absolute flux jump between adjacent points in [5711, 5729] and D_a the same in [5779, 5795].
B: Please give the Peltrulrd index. 0.33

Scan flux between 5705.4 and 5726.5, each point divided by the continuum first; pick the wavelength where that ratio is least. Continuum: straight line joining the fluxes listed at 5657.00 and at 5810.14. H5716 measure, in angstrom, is 5725.15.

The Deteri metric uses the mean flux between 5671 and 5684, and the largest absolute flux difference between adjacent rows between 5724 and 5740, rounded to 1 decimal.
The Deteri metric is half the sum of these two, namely 10.1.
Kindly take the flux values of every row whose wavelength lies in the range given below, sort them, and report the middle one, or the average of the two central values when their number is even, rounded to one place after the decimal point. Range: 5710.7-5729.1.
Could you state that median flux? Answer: 19.3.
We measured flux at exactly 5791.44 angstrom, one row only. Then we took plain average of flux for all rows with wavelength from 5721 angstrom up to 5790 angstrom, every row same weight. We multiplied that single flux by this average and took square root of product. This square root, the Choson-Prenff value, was 14.9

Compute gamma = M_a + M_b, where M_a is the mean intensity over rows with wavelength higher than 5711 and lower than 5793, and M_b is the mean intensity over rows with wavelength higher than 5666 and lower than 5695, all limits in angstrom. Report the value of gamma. 36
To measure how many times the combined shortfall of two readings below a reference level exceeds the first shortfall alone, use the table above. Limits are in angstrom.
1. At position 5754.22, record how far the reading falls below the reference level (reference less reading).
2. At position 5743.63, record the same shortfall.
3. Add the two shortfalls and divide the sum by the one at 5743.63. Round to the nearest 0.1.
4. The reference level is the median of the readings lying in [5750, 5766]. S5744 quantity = 6.0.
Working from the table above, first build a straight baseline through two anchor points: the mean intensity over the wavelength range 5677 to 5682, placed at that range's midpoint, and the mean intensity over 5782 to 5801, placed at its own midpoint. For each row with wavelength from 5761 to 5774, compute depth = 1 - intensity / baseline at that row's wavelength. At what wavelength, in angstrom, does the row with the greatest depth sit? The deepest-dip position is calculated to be 5772.80 angstrom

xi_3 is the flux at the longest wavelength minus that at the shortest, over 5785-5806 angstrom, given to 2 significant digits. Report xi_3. -3.6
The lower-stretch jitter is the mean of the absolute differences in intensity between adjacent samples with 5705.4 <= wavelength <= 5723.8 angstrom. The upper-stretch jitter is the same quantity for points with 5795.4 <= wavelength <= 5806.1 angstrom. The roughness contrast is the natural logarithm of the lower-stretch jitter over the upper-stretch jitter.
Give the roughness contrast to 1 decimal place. -0.7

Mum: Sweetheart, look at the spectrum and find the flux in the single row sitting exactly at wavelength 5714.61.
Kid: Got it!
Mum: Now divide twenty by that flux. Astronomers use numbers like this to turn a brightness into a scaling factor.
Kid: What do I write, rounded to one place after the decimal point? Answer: 1.0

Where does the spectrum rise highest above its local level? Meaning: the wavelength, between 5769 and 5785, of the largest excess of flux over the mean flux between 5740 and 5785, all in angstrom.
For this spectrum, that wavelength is 5775.46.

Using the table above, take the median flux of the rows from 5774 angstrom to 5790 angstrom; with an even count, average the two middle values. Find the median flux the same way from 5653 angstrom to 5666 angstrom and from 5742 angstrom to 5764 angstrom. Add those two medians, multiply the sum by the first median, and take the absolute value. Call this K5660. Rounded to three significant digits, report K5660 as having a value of 515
